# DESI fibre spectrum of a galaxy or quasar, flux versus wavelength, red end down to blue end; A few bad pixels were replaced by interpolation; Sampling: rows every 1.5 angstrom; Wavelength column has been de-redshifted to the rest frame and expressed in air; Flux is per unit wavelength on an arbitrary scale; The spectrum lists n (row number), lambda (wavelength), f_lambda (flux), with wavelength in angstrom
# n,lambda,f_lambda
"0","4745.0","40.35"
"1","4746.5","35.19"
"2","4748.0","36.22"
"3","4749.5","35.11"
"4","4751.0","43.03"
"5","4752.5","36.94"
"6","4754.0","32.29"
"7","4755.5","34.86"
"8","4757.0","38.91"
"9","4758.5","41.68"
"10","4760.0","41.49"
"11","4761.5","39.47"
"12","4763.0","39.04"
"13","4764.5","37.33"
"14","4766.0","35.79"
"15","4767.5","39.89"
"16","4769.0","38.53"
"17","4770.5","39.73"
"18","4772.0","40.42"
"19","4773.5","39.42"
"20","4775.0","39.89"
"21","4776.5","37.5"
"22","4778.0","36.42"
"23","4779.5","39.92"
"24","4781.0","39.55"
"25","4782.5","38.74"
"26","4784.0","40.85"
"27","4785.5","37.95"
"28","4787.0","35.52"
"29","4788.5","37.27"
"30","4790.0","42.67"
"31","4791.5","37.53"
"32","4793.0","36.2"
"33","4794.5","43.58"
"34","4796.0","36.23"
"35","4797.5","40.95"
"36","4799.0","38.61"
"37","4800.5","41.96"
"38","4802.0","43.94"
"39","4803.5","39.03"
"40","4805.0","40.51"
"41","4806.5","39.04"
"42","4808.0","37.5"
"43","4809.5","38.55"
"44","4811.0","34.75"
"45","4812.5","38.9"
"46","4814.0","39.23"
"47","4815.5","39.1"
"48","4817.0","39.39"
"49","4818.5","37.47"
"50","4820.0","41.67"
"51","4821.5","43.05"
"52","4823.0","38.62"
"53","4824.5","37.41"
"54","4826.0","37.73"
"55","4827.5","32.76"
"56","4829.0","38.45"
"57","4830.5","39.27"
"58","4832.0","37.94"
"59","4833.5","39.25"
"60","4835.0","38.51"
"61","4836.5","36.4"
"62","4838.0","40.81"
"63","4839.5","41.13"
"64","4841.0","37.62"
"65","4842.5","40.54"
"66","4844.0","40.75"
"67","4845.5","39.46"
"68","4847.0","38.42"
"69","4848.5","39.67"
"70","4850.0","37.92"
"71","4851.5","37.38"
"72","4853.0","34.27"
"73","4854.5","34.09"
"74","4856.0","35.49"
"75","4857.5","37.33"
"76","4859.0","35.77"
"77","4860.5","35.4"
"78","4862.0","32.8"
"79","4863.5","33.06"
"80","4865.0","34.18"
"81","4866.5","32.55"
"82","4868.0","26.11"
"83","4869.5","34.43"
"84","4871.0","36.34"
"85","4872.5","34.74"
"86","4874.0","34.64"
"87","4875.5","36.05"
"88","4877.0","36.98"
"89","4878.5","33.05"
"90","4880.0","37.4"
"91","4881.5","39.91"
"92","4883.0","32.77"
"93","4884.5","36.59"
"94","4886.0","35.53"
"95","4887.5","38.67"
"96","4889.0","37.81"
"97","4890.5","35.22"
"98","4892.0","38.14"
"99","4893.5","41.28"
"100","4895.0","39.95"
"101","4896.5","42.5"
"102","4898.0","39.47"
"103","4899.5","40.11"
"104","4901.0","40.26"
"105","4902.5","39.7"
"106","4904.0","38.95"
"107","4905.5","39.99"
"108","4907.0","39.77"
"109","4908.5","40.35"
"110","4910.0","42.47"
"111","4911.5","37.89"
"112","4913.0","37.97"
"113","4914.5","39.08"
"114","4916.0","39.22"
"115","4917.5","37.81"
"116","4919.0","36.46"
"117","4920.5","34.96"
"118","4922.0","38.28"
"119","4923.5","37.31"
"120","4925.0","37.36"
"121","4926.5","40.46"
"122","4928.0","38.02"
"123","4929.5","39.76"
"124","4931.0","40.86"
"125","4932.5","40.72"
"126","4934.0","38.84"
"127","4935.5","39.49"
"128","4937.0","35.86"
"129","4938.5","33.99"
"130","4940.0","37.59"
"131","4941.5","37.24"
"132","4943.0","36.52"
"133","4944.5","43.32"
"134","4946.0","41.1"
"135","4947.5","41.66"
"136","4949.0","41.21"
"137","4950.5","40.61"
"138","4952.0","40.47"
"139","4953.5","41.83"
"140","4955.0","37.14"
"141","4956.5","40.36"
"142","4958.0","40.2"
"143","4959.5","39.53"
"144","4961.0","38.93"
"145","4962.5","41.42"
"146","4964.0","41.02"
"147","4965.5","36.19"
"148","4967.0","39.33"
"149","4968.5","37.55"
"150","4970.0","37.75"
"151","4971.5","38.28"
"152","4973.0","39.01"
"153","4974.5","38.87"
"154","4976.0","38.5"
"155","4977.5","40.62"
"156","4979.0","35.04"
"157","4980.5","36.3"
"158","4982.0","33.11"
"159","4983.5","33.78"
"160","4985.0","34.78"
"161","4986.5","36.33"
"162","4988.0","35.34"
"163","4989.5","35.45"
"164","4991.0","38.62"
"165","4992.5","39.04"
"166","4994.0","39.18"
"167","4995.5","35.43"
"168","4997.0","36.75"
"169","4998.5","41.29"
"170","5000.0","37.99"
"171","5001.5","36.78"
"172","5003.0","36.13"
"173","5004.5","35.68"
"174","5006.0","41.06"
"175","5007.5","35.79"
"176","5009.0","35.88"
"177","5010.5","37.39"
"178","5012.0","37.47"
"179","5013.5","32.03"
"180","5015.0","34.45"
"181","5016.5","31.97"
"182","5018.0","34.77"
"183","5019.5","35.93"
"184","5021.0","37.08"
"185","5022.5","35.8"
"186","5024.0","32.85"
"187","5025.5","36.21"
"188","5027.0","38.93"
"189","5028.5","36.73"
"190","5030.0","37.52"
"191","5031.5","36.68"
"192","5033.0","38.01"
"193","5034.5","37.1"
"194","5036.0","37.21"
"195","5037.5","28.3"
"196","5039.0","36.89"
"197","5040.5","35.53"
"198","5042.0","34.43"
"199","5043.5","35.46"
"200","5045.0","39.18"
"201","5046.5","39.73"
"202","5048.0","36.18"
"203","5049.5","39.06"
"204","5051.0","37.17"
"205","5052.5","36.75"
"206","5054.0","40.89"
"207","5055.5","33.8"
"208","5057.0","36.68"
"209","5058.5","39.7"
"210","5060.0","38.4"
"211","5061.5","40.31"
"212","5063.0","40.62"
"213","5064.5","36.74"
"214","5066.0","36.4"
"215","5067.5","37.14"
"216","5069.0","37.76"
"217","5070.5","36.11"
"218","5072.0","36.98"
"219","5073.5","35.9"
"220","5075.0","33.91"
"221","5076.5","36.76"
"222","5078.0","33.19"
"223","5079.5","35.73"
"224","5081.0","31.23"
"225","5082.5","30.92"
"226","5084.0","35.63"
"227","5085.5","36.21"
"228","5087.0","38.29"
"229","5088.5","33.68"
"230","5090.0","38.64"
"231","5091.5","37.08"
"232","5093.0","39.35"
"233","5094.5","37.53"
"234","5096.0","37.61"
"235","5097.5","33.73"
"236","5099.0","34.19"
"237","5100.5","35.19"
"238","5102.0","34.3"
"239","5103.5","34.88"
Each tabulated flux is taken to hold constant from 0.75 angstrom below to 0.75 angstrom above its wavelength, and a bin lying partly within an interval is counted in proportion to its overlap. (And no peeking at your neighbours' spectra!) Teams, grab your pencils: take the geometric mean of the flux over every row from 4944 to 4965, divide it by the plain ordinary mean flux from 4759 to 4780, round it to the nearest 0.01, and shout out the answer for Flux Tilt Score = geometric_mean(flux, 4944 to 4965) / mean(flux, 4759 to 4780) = 1.04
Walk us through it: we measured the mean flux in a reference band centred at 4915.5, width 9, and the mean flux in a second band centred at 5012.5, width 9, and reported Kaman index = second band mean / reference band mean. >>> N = 0.92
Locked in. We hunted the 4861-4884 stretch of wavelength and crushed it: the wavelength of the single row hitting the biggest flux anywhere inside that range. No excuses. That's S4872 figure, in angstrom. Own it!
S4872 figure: 4881.5 angstrom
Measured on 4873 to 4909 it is 4896.5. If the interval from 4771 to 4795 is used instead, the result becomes 4794.5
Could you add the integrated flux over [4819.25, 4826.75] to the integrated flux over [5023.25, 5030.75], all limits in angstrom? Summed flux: 571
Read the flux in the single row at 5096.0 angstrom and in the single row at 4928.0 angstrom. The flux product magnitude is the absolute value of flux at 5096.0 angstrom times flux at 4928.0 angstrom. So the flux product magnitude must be 1430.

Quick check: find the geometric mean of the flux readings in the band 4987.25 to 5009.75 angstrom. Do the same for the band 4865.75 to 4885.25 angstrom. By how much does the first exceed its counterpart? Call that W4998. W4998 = 3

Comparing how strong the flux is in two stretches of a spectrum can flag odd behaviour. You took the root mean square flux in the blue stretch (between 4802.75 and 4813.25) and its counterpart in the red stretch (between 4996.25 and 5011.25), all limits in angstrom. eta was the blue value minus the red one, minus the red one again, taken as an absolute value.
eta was 37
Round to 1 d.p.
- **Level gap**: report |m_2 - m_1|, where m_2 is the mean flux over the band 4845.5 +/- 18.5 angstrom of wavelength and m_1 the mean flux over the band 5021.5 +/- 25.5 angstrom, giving 1.1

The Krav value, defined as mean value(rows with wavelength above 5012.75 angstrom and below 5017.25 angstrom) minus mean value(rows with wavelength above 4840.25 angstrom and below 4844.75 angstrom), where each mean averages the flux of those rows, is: -6.8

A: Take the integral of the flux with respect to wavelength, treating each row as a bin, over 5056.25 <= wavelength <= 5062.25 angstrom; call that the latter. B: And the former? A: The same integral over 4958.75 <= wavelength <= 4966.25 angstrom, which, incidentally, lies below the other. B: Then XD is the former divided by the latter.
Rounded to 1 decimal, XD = 1.3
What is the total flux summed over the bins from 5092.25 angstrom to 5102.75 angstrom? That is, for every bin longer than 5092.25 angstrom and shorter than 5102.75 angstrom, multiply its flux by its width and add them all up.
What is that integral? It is 378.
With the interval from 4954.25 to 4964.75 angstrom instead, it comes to 418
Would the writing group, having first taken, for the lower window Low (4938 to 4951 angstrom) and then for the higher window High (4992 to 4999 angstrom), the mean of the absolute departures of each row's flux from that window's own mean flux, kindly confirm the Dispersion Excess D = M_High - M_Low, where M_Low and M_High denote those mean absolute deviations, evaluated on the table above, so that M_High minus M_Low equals -0.8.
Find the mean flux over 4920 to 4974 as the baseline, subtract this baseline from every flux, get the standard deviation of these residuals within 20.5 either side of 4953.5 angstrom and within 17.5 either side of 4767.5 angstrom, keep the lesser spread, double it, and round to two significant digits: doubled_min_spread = 4.3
